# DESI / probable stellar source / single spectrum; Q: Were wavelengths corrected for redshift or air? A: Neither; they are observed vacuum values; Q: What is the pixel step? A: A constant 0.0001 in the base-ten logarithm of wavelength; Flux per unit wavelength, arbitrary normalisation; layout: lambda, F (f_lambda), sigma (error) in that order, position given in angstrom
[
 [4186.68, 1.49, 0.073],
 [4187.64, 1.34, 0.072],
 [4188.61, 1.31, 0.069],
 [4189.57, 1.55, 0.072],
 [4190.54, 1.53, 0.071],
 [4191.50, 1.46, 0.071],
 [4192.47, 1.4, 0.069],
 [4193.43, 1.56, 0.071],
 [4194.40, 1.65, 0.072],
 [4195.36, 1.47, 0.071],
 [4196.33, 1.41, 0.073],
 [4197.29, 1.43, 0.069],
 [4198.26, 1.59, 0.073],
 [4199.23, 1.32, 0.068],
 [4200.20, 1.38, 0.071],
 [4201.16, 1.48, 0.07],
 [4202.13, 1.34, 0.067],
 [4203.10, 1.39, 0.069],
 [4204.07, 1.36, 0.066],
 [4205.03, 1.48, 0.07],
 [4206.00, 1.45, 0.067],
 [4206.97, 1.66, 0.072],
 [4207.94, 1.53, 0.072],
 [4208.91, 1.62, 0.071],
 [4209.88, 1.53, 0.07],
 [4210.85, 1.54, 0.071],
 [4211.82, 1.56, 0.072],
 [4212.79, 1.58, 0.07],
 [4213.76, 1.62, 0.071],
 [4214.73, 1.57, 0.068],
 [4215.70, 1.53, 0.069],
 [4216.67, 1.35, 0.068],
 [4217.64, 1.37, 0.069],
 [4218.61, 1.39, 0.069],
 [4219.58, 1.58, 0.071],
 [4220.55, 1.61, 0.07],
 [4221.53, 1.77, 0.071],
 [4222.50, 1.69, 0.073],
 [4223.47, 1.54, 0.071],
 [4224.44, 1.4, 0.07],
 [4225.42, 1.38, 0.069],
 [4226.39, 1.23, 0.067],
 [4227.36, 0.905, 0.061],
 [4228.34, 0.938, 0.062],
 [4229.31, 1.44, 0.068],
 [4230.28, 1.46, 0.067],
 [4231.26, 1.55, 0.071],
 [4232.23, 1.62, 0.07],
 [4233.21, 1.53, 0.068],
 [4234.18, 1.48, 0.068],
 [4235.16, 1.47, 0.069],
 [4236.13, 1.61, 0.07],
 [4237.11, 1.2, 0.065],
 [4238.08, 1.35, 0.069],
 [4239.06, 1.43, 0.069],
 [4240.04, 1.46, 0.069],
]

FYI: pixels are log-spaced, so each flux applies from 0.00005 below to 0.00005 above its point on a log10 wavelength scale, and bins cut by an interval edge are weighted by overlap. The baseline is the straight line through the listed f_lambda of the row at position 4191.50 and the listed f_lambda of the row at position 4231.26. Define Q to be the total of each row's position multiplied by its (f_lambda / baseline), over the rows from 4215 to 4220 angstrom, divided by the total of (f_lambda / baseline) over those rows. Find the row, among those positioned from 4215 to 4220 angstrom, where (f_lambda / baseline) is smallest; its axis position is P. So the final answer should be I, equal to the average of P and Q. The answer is 4217.2 angstrom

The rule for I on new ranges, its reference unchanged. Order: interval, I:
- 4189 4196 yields 4192.5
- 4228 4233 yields 4229.4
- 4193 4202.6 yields 4198.4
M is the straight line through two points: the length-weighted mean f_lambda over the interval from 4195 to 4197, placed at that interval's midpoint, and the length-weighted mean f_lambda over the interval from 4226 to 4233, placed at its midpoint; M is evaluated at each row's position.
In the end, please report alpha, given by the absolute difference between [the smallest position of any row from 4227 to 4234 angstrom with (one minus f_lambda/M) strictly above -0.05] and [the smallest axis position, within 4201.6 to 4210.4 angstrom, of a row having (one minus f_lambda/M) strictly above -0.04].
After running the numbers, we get 25.2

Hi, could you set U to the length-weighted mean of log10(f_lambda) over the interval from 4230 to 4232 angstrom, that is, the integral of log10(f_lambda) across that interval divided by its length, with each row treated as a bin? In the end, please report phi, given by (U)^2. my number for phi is 0.033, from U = 0.183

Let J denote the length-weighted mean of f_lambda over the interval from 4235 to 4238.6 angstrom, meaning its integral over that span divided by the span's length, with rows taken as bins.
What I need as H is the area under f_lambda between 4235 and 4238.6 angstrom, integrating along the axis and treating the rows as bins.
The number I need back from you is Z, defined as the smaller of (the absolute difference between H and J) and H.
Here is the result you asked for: 3.6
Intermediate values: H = 5.1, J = 1.403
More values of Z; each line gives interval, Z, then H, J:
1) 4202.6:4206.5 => 4.1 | 5.5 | 1.421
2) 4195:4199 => 4.4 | 5.9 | 1.464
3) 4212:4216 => 4.7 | 6.3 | 1.576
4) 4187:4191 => 4.3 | 5.7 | 1.434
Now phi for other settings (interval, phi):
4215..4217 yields 0.027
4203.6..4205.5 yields 0.023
